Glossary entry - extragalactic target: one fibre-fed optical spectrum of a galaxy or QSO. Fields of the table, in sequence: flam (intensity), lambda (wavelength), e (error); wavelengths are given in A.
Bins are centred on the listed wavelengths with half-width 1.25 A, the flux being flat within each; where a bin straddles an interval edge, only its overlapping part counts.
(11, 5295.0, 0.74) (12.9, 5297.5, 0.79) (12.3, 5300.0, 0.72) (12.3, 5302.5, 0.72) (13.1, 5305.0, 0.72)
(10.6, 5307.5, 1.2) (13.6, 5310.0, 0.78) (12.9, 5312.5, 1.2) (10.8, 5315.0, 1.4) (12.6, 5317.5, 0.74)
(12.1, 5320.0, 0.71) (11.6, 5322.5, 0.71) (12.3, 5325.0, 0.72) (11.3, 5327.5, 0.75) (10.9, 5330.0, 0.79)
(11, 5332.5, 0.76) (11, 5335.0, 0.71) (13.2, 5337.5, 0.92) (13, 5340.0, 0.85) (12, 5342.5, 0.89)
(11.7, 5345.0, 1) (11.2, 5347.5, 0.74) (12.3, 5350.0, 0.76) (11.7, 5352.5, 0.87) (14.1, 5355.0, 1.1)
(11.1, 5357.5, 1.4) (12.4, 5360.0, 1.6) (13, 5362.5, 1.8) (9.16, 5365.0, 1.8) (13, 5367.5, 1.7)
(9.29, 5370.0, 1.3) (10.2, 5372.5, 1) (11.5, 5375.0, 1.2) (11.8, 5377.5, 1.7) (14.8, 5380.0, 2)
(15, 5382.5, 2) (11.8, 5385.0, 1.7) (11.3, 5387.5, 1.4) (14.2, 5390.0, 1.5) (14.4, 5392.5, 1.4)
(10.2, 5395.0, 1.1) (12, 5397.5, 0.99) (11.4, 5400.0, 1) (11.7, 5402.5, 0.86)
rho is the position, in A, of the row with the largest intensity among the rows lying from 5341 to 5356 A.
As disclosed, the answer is 5355.0 A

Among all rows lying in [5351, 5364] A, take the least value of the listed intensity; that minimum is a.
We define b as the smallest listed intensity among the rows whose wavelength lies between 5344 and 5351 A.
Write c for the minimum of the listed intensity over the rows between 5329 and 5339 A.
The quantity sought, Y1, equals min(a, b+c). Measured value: 11.1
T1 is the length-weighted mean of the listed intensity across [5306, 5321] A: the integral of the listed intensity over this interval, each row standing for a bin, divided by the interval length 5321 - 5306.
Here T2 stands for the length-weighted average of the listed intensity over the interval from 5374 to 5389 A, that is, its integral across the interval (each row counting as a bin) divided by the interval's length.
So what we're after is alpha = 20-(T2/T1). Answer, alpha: 18.9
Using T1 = 12.1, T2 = 12.7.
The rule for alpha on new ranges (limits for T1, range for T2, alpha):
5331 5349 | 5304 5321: 19.0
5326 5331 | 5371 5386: 18.9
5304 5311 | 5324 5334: 19.1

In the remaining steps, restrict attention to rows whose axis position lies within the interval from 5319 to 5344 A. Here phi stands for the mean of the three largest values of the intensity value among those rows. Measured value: 12.8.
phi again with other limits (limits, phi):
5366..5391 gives 14.7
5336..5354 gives 12.8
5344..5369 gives 13.4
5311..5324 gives 12.5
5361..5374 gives 12.1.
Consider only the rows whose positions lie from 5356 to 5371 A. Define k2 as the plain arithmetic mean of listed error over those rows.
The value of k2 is 1.60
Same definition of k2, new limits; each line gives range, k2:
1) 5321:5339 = 0.77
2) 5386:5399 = 1.28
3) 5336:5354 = 0.86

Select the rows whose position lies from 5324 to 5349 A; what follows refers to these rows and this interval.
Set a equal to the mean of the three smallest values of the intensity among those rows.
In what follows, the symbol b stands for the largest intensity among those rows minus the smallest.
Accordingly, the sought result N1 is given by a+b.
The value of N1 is 13.3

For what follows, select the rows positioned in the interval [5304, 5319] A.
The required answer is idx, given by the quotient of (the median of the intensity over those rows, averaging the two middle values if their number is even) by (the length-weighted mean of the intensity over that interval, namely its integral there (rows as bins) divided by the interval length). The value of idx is 1.041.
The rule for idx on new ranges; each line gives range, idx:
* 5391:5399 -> 0.981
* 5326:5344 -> 0.959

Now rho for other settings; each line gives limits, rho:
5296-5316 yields 5310.0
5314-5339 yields 5337.5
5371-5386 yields 5382.5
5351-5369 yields 5355.0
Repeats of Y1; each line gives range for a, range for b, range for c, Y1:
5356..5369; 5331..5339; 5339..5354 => 9.2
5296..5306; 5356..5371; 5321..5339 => 12.3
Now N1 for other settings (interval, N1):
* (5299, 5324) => 14.0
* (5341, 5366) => 15.4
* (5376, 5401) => 15.8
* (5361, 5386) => 15.4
